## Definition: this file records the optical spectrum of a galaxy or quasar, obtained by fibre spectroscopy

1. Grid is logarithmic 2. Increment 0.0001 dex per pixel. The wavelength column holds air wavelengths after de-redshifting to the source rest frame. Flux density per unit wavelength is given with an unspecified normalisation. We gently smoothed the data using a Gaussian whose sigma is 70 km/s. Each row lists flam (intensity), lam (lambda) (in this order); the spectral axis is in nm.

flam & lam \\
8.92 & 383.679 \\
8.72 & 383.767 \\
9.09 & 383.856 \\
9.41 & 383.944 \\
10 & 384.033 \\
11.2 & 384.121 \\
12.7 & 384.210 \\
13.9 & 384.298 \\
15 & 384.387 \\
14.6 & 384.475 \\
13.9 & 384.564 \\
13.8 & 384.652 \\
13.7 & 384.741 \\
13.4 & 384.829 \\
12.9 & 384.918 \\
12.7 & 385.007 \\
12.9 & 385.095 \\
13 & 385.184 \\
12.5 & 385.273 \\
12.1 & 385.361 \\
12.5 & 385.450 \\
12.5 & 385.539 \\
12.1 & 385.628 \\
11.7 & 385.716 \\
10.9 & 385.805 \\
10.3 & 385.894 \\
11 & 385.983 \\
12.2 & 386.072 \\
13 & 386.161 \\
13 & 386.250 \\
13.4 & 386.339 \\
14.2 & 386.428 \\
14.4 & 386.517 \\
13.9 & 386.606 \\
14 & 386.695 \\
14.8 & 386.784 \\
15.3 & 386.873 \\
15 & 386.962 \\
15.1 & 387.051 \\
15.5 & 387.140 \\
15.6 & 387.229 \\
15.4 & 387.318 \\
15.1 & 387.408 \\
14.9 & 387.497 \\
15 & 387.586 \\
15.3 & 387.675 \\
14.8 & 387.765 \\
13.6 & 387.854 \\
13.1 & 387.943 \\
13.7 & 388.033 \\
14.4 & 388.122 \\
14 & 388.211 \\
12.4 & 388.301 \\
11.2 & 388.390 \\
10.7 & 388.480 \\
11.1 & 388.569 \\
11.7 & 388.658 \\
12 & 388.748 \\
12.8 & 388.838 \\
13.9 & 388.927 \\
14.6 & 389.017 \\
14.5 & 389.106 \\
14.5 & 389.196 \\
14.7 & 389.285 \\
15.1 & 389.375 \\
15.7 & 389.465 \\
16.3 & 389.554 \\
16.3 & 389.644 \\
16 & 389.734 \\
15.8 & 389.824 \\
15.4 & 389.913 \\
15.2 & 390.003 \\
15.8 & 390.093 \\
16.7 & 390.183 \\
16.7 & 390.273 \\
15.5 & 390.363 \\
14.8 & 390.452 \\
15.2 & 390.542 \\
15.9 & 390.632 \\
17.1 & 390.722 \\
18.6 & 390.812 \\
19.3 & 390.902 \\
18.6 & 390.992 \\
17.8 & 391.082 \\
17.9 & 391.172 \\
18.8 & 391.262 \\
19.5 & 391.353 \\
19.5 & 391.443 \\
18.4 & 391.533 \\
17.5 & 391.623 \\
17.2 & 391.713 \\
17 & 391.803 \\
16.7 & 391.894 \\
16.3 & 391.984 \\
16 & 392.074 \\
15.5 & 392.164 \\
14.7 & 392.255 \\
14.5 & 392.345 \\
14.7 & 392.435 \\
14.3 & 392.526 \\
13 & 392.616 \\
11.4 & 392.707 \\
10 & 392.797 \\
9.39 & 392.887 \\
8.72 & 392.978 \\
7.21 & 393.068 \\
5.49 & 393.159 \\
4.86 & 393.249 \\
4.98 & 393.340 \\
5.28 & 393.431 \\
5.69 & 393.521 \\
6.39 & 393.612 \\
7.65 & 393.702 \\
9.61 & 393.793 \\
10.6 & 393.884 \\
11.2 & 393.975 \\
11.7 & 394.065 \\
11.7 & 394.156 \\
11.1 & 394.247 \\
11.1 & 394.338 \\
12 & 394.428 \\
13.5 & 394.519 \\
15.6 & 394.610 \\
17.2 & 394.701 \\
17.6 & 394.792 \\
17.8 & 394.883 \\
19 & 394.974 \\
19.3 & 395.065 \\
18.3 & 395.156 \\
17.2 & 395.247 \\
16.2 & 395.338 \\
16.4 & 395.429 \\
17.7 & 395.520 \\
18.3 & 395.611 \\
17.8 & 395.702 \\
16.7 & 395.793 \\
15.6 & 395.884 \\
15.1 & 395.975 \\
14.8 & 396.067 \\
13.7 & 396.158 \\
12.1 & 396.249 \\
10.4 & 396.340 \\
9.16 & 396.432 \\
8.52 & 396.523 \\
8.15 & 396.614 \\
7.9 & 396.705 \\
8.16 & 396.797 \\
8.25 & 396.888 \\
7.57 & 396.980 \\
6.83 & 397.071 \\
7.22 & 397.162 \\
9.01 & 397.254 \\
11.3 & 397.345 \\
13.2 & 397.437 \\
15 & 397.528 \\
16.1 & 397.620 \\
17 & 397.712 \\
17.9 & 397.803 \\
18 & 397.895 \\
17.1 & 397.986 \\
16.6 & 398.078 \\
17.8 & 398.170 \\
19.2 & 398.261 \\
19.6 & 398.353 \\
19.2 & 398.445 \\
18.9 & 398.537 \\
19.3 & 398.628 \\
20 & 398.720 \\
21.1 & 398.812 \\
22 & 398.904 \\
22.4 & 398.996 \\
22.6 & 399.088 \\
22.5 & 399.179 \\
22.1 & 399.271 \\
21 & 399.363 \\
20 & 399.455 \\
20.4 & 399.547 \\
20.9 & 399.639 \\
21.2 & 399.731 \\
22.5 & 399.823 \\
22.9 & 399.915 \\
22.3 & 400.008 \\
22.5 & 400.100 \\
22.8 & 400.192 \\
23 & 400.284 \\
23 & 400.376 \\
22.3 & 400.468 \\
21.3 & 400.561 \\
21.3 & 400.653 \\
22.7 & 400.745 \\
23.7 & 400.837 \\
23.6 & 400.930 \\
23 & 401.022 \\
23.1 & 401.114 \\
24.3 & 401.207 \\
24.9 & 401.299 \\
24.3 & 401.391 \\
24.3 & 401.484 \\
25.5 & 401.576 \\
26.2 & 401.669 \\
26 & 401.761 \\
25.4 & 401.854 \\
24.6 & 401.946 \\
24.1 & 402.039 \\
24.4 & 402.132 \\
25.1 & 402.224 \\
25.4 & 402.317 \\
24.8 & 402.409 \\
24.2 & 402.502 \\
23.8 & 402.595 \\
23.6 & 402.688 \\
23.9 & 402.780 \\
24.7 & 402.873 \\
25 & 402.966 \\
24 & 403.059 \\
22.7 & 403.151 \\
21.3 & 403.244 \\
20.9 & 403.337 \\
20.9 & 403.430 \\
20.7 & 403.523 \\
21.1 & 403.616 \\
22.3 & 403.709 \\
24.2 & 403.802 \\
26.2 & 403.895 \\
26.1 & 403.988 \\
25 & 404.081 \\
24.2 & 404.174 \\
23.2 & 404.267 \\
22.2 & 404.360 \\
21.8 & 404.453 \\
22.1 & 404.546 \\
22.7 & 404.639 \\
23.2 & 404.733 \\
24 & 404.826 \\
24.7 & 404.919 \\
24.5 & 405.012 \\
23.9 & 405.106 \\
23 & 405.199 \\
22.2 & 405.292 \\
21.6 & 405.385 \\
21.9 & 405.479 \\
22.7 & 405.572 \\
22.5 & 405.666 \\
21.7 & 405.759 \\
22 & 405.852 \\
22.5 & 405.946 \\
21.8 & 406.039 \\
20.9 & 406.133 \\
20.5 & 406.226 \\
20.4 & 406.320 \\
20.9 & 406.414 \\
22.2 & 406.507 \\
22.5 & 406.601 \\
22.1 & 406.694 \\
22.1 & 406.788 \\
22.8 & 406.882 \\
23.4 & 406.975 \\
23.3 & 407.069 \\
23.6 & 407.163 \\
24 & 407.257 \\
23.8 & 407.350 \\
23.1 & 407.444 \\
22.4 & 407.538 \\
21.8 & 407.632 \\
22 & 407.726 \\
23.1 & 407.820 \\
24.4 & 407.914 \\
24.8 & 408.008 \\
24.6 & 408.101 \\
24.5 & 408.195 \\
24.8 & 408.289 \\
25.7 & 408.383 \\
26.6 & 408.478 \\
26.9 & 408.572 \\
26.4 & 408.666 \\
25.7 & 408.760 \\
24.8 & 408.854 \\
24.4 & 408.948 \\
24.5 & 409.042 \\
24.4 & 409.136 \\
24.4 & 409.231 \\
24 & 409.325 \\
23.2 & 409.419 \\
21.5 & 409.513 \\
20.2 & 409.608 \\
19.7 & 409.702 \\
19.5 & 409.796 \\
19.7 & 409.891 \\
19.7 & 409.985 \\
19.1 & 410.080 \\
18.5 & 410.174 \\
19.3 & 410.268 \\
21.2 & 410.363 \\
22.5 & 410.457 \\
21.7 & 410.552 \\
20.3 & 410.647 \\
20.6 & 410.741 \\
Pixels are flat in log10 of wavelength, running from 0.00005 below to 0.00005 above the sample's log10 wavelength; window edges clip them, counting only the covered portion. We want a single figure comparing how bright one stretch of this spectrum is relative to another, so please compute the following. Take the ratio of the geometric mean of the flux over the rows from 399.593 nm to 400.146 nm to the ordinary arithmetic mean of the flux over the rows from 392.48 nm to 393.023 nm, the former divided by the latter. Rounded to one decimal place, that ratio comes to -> 2.0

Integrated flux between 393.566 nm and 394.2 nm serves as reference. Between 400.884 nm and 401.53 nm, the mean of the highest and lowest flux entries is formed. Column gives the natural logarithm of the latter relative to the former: 1.3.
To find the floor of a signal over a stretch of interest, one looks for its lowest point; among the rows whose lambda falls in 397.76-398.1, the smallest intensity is 16.6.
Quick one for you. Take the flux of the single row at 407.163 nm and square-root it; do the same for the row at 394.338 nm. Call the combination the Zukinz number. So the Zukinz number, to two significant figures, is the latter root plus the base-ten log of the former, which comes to 4.0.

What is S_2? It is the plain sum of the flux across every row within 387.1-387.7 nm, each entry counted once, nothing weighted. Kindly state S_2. 107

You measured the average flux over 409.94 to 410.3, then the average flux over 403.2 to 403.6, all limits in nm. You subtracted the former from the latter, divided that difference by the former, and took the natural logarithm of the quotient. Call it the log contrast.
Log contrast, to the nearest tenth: -2.4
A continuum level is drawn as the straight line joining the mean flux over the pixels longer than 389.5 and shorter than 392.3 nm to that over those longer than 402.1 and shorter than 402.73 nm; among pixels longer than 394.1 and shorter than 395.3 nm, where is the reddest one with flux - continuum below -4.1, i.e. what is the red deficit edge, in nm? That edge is 394.519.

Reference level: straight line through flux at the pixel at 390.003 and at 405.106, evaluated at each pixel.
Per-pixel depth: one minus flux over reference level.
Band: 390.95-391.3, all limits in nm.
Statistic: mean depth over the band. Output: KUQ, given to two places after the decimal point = -0.15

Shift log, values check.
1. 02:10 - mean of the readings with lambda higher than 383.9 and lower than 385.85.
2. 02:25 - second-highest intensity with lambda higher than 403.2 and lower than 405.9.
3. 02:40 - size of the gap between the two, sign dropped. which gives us 13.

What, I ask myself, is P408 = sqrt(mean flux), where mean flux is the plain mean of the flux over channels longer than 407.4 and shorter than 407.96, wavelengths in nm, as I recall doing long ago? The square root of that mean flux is 4.8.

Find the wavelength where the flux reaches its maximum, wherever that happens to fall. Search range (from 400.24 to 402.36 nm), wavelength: 401.669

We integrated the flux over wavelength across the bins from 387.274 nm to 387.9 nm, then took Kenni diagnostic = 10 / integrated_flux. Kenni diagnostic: 1.1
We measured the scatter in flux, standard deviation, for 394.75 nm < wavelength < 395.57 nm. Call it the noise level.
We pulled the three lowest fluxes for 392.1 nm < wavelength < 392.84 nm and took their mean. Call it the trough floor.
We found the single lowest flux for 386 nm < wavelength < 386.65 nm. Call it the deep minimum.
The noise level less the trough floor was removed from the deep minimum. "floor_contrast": 23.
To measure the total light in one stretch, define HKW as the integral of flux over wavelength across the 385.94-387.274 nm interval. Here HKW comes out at 19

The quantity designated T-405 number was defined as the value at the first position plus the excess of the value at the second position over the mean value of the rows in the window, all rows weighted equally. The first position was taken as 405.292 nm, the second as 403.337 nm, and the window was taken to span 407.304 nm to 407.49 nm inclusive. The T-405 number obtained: 20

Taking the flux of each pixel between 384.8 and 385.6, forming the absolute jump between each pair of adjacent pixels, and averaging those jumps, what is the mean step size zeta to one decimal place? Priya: 0.3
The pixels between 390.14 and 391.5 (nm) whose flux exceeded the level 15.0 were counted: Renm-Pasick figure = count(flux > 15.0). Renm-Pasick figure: 14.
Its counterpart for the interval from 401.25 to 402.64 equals 15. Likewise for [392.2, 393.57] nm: 0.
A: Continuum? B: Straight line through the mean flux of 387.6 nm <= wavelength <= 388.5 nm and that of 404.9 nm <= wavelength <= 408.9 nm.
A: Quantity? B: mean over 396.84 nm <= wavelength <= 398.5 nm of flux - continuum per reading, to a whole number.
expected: -4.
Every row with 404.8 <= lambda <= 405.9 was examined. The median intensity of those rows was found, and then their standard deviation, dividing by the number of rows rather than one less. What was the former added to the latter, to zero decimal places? 24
